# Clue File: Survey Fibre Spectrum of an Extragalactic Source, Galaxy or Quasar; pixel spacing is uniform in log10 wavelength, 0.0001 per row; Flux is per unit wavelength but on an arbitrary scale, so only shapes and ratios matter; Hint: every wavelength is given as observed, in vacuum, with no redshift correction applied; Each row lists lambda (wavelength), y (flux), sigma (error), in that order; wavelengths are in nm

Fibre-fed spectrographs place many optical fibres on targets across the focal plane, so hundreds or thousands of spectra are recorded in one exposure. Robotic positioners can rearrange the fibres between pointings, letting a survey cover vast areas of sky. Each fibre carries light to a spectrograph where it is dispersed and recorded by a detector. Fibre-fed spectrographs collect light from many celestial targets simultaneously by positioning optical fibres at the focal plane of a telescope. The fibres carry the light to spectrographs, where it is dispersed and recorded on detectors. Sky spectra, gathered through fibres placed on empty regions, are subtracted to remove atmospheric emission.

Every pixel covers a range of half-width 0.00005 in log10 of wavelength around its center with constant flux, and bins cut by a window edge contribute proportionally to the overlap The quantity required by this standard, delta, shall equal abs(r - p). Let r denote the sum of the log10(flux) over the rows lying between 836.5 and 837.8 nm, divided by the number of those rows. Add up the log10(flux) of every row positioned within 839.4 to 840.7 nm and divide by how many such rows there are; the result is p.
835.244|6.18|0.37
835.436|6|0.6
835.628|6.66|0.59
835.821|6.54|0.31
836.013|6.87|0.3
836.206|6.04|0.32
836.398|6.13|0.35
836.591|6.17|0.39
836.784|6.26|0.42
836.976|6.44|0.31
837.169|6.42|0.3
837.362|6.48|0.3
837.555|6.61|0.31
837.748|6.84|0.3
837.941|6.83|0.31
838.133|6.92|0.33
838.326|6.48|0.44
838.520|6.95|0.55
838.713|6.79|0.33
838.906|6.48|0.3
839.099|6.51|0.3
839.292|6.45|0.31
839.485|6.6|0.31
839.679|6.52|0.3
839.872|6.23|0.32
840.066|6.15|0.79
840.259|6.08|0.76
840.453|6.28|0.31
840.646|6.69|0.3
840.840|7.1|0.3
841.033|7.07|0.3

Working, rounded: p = 0.803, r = 0.810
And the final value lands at 0.007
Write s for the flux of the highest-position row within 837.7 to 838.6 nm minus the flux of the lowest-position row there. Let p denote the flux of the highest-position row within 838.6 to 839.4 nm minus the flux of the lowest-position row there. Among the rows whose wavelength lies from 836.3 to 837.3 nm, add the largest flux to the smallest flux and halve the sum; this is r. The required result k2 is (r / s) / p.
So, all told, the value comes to -168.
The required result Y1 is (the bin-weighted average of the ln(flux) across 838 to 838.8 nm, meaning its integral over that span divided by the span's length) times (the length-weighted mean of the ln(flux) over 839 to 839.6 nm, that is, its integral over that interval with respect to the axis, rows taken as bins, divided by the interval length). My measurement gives 3.59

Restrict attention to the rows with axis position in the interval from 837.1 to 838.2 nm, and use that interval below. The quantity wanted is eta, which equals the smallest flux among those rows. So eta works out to 6.42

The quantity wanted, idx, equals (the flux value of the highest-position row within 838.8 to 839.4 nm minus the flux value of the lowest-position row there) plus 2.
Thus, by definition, 2.0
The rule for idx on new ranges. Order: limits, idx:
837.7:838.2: 2.1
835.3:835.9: 2.5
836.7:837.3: 2.2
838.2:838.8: 2.3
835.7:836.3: 1.5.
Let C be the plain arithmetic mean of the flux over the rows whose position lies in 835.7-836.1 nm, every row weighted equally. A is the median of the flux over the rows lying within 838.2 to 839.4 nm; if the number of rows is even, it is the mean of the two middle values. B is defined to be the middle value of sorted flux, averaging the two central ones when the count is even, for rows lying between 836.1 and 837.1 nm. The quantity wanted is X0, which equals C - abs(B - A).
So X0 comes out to 6.38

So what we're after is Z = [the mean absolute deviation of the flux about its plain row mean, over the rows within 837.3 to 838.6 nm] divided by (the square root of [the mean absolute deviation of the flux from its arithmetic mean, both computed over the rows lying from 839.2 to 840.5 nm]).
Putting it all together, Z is 0.44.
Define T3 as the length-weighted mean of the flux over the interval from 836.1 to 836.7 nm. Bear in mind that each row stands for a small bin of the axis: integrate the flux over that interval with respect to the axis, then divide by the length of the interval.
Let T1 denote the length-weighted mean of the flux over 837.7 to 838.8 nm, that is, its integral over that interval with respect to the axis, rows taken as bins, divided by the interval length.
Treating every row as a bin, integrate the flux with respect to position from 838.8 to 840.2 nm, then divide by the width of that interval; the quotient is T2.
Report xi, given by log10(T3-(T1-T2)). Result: 0.759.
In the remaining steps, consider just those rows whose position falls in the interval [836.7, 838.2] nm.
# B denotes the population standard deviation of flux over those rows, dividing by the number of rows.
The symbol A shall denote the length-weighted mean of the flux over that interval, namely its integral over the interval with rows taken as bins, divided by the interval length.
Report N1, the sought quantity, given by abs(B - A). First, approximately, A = 6.6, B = 0.22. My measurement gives 6.38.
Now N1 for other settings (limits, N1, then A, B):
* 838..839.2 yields 6.49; 6.7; 0.20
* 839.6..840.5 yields 6.09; 6.2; 0.15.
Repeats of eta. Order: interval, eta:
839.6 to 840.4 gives 6.08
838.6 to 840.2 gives 6.15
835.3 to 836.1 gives 6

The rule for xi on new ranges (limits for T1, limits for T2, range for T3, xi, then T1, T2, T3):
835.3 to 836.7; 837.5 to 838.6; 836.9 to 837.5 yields 0.838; 6.34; 6.77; 6.45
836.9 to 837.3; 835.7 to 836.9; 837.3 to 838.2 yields 0.824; 6.43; 6.34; 6.74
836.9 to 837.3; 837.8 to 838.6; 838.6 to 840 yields 0.837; 6.43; 6.79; 6.51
